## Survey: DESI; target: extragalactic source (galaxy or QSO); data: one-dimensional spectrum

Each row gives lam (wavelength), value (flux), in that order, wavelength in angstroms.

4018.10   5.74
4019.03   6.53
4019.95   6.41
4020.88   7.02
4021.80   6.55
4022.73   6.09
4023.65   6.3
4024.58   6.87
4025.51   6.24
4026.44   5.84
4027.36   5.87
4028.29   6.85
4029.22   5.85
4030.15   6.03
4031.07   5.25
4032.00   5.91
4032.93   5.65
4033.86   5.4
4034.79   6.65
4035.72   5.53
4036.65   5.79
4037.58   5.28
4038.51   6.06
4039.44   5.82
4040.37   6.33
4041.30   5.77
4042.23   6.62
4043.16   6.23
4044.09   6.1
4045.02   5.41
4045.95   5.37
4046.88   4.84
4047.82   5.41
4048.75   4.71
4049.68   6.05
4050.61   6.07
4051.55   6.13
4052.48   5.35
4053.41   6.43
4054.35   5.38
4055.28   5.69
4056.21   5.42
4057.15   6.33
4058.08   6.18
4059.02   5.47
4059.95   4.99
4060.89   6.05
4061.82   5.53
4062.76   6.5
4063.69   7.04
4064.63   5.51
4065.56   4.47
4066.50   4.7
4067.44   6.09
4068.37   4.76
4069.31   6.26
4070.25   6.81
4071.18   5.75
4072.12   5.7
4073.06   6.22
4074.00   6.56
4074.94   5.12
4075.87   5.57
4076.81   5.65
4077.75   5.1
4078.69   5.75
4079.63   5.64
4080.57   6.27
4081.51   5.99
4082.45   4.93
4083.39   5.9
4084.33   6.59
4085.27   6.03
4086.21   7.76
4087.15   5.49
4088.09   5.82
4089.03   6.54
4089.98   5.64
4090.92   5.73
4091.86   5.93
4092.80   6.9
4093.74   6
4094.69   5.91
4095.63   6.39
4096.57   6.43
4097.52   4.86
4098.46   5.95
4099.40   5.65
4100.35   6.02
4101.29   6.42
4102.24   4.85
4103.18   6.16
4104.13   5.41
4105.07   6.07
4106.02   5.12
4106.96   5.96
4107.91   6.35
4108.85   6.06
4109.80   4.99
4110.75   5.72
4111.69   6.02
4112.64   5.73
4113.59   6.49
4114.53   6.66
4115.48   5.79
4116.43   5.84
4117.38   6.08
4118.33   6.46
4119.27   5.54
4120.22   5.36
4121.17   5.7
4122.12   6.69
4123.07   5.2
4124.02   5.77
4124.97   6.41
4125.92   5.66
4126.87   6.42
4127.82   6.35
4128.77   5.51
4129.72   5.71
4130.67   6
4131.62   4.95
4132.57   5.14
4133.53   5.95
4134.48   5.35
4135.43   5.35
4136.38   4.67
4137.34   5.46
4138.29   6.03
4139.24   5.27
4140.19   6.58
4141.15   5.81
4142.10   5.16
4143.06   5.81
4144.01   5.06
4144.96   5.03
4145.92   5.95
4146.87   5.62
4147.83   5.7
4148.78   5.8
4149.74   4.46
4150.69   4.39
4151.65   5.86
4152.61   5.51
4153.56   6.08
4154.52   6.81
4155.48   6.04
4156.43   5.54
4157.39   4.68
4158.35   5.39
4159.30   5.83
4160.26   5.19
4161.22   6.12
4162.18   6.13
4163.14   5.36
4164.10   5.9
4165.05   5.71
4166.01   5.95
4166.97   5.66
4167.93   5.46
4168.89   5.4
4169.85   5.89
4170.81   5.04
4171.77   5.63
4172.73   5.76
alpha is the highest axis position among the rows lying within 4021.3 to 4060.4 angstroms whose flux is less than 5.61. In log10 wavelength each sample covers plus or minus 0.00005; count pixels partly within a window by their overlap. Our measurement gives 4059.95 angstroms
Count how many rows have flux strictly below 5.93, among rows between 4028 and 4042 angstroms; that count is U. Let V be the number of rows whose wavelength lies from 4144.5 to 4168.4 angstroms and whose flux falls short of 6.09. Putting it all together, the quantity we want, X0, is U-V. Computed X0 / -12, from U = 10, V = 22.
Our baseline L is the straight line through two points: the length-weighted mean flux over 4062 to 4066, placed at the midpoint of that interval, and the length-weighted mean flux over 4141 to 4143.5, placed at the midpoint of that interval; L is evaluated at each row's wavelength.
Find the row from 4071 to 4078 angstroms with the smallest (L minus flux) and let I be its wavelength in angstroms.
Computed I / 4074.00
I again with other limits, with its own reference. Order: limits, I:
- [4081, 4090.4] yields 4086.21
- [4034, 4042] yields 4034.79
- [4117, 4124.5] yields 4122.12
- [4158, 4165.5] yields 4162.18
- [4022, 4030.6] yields 4024.58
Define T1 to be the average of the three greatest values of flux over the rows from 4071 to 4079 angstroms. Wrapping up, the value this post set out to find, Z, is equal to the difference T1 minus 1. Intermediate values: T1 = 6.18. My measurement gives 5.18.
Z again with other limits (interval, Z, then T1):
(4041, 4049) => 5.32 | 6.32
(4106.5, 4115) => 5.50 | 6.50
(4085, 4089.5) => 5.78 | 6.78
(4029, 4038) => 5.20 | 6.20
